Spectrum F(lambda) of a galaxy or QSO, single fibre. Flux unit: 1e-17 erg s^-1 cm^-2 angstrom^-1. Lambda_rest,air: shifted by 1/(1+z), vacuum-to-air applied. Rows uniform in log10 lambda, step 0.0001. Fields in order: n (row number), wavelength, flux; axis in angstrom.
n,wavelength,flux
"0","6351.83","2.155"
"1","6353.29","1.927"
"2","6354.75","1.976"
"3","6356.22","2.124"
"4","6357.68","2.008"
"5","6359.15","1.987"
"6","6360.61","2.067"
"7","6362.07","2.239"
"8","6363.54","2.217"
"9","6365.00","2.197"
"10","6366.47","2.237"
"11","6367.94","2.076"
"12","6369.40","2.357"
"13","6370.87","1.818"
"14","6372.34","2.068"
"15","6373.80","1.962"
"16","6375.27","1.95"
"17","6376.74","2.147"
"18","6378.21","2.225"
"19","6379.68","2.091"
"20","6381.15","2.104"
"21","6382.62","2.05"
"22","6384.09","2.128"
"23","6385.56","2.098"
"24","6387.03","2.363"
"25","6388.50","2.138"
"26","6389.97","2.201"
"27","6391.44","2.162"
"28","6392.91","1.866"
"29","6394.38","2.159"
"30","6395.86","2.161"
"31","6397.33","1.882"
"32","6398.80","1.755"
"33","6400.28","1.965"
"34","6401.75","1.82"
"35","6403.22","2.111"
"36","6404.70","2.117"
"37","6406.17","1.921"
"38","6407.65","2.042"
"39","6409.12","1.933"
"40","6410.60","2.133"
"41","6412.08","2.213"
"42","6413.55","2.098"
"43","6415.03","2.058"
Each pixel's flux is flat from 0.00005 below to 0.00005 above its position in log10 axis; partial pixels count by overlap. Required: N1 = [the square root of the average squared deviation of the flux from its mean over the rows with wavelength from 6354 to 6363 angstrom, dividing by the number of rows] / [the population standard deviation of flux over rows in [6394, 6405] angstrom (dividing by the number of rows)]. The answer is 0.6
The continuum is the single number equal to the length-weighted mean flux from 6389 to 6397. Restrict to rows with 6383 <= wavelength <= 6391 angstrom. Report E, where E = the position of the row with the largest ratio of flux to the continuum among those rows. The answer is 6387.03 angstrom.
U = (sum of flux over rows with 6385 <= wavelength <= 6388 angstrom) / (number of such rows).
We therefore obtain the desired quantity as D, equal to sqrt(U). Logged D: 1.49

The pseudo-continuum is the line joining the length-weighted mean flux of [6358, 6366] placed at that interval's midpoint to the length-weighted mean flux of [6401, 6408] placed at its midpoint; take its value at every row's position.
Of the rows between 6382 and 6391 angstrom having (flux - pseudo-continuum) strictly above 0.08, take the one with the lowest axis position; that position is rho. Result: 6387.03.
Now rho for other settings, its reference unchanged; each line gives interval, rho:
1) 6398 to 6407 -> 6403.22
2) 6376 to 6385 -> 6378.21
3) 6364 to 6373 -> 6366.47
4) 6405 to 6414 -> 6410.60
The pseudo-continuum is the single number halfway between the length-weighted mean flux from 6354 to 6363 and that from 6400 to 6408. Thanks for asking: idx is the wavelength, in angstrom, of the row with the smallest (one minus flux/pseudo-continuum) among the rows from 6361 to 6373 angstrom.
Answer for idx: 6369.40 angstrom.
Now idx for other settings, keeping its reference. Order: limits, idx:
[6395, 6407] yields 6395.86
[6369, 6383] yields 6369.40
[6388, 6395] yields 6389.97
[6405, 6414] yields 6412.08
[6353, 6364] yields 6362.07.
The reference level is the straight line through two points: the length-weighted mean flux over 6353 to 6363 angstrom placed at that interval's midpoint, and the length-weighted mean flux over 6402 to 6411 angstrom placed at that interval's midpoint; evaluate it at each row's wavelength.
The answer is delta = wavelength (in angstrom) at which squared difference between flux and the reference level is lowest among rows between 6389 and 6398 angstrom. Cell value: 6394.38 angstrom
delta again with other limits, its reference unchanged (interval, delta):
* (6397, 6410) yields 6407.65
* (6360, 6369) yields 6360.61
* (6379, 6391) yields 6382.62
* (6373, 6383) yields 6382.62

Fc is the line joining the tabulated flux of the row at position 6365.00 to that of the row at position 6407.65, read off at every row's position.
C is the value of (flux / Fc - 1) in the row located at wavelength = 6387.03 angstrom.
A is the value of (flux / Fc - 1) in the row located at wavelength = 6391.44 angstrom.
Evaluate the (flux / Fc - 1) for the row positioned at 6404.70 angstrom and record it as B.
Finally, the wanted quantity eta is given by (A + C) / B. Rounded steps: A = 0.03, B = 0.03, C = 0.12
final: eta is 5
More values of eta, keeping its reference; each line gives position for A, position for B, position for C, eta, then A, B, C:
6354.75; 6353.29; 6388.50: 1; -0.12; -0.14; 0.01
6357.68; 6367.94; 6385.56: 2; -0.10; -0.05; -0.01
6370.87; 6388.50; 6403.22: -11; -0.16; 0.01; 0.03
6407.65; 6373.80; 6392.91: 1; 0.00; -0.09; -0.11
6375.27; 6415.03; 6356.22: -7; -0.10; 0.02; -0.05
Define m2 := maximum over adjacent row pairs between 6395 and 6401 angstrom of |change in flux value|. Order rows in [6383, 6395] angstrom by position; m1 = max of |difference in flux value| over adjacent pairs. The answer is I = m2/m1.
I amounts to 0.94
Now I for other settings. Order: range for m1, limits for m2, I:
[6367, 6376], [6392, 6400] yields 0.54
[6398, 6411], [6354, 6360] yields 0.51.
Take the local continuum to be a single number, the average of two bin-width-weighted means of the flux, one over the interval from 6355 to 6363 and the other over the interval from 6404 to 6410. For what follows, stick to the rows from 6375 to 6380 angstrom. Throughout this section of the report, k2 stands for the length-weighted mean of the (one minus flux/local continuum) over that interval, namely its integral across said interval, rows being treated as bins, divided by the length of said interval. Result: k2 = -0.04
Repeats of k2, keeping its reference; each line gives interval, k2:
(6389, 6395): -0.03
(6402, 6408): 0.01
